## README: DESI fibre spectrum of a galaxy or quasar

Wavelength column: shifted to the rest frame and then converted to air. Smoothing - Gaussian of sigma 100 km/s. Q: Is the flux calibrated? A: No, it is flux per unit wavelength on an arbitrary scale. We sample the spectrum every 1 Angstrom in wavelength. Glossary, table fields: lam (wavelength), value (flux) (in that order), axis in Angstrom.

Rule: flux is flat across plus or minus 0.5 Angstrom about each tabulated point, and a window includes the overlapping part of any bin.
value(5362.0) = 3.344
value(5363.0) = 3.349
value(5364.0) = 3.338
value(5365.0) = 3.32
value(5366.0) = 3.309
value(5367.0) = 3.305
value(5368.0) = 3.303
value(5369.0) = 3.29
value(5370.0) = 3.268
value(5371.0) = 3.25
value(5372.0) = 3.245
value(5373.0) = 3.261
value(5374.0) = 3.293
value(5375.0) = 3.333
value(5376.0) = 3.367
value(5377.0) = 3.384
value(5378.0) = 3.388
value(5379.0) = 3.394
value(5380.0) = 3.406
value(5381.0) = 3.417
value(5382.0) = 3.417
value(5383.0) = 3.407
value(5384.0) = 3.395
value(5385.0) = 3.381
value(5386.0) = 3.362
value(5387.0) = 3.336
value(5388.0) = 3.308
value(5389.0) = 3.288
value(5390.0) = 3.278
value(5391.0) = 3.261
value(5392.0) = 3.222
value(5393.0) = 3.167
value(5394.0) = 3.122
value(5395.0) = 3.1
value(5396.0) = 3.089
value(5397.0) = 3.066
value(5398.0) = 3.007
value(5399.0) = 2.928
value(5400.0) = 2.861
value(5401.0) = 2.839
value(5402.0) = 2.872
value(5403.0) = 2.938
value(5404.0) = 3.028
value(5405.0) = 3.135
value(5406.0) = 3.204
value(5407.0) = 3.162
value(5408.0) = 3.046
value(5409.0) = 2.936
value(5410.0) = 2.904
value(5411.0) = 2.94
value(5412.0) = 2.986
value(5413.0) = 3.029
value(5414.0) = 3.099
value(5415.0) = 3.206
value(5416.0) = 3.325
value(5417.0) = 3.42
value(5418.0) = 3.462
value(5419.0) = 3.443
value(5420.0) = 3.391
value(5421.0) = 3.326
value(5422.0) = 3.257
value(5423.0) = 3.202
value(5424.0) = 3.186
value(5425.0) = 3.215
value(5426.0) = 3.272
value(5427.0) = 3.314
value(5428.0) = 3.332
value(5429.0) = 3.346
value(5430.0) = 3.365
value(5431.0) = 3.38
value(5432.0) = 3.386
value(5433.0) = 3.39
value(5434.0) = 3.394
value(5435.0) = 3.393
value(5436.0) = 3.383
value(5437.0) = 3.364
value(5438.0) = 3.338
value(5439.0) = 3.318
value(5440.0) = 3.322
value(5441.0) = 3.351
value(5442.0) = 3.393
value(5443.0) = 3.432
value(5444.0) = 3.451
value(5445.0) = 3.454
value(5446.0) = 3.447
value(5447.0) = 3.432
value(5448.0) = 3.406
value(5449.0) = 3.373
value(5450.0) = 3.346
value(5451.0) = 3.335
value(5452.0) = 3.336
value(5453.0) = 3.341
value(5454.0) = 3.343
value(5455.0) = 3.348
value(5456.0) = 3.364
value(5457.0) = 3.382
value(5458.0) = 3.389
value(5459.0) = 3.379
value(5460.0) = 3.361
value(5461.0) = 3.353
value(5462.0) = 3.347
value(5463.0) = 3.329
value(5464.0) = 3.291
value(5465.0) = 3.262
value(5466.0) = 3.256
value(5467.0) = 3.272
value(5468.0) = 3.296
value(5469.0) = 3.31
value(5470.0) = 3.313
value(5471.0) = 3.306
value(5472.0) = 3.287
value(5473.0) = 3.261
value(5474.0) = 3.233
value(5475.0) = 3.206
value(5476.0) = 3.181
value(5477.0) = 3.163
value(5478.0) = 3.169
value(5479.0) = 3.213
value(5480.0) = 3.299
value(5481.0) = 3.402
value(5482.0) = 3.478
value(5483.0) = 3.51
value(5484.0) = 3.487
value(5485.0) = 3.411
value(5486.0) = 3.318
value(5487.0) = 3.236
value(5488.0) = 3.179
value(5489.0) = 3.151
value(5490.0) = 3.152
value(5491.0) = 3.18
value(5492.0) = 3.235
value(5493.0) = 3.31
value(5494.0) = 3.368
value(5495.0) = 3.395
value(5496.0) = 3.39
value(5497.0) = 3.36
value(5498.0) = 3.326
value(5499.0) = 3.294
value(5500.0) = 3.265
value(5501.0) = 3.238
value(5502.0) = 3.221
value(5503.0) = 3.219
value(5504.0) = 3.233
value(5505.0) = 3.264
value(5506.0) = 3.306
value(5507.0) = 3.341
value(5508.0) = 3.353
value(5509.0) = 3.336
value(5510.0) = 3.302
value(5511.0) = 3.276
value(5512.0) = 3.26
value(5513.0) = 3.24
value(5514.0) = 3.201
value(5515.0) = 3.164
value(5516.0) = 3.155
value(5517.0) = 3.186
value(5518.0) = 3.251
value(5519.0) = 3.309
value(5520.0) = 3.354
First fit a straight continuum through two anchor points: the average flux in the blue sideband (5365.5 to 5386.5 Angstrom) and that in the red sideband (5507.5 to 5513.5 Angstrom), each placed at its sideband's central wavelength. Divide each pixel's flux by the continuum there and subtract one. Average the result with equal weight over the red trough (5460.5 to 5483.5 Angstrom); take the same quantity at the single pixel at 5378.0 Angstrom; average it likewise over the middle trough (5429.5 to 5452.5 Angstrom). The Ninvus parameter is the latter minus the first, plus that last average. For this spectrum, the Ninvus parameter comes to 0.038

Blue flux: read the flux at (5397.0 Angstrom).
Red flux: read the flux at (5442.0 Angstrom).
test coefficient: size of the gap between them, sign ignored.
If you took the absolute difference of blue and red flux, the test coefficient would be 0.33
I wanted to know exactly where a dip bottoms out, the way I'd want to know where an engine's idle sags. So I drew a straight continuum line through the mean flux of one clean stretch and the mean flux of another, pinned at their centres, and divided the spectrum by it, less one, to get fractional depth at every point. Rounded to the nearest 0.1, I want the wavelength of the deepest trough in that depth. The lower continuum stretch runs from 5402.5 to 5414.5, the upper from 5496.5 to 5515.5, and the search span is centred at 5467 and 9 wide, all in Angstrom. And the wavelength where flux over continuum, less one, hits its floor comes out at 5466.0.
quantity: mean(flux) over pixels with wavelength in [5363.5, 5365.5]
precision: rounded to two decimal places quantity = 3.33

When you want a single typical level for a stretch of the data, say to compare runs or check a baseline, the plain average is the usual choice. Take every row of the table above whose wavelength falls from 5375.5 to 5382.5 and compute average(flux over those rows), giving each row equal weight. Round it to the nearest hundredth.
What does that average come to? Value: 3.40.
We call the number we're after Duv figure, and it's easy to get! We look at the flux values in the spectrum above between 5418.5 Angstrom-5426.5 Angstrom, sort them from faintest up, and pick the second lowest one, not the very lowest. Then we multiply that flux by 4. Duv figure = 12.8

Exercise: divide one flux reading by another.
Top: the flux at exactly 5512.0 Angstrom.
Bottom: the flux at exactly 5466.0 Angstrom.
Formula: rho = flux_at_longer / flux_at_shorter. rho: 1.00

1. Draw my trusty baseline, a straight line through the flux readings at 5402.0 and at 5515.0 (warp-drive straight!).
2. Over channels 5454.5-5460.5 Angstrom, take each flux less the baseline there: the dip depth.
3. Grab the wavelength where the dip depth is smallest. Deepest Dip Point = 5455.0 Angstrom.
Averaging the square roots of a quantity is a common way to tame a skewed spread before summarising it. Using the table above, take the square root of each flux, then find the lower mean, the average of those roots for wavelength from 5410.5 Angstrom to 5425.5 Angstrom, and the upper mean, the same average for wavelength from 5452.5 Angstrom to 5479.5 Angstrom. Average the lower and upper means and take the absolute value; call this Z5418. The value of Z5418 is 1.81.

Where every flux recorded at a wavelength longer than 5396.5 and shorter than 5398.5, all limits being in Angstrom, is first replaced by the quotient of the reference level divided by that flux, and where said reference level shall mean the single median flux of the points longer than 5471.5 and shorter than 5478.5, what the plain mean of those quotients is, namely 1.06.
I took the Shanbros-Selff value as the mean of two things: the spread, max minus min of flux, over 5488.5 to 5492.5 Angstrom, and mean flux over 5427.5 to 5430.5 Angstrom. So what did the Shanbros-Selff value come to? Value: 1.72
